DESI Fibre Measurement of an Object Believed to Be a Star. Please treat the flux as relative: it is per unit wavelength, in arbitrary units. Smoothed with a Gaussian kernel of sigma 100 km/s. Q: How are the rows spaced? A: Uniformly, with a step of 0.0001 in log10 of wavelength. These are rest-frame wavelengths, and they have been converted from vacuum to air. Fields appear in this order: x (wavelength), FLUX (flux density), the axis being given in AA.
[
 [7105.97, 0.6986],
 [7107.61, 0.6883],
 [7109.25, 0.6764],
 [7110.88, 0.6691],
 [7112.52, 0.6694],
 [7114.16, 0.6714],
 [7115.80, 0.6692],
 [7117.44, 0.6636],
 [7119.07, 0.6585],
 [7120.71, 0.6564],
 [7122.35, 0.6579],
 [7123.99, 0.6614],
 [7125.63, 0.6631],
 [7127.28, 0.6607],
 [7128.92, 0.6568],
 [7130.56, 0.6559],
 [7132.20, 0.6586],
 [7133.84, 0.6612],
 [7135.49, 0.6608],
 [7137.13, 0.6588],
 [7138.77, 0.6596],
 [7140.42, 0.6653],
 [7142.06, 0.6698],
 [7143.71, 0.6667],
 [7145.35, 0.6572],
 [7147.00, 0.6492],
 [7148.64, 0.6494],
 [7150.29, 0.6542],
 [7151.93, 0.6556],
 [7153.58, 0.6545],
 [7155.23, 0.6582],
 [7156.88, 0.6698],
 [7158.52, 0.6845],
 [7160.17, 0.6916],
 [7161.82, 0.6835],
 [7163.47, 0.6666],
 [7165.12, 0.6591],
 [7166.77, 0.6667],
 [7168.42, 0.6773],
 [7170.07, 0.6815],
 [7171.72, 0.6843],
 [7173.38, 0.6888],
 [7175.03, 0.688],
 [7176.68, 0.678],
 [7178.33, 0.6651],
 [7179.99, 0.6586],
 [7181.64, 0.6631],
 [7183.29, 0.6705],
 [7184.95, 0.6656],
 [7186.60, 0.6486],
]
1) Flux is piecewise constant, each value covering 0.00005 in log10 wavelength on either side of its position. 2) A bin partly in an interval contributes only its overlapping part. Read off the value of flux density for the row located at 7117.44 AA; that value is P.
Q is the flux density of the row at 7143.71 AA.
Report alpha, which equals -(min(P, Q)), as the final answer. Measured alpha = -0.664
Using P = 0.6636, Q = 0.6667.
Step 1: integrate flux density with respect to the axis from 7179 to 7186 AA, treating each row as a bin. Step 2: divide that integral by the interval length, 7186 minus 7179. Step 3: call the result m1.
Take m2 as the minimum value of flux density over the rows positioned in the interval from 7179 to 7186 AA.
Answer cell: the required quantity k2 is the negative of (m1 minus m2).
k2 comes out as -0.005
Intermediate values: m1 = 0.664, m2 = 0.6586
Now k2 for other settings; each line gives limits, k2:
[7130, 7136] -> -0.003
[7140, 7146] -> -0.008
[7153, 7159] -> -0.012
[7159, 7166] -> -0.016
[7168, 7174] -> -0.005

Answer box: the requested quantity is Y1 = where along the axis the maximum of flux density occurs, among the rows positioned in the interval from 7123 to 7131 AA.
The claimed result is 7125.63 AA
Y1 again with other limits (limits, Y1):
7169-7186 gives 7173.38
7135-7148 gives 7142.06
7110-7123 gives 7114.16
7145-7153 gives 7145.35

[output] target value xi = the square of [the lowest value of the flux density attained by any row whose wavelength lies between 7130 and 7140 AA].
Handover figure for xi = 0.430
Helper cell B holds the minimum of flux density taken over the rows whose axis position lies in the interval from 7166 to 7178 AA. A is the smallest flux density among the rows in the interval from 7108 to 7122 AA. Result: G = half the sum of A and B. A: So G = 0.662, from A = 0.6564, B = 0.6667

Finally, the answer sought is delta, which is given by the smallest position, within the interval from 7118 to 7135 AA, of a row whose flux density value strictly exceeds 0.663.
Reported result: 7125.63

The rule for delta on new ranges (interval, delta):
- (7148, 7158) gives 7156.88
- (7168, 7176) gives 7168.42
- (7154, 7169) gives 7156.88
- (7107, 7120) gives 7107.61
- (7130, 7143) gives 7140.42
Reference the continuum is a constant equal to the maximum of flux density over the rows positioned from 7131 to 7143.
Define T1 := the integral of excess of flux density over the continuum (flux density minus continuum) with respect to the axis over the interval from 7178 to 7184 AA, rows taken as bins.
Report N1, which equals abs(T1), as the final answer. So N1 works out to 0.034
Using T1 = -0.03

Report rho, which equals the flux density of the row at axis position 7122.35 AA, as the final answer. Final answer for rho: 0.6579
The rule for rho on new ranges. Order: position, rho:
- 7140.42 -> 0.6653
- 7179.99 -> 0.6586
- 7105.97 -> 0.6986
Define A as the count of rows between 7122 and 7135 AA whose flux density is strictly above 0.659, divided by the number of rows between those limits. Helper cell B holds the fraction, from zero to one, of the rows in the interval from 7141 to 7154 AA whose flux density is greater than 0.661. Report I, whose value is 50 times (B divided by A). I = 25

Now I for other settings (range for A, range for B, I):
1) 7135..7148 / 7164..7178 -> 70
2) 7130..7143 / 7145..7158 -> 10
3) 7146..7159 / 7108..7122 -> 150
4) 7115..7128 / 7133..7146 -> 40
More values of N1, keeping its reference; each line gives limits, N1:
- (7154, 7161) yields 0.035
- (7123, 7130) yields 0.067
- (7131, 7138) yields 0.071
